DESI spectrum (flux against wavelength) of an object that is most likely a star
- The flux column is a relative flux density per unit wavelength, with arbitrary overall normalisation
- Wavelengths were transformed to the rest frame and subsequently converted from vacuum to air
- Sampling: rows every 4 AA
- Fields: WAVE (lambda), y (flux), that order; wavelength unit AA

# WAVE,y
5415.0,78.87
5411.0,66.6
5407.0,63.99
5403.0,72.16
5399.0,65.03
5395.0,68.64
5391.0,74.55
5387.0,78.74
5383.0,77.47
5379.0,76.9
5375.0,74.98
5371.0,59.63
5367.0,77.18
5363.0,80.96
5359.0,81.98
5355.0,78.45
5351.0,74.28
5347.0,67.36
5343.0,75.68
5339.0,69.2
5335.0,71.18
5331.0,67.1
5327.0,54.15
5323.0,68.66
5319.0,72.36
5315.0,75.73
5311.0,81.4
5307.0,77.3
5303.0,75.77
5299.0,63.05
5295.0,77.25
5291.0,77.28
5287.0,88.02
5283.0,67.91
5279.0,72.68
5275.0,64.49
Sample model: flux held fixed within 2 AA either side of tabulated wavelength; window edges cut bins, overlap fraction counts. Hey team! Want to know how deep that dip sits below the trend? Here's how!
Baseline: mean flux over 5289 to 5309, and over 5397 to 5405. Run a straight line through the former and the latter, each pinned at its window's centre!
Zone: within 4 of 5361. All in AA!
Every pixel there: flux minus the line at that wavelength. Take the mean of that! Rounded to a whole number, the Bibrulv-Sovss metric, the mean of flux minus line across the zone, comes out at 11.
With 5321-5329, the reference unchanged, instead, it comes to -11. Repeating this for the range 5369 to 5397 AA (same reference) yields 3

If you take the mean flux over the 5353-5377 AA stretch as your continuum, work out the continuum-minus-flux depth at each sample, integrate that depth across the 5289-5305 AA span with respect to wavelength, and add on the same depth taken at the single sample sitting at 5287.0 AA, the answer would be 23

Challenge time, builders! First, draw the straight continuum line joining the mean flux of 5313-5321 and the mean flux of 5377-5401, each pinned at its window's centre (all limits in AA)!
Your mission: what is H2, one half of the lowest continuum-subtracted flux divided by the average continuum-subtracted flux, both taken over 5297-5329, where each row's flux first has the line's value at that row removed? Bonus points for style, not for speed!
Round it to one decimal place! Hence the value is 3.3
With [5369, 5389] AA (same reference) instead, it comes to 88.8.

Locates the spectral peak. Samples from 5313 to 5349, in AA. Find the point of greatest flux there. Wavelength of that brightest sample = 5315.0 AA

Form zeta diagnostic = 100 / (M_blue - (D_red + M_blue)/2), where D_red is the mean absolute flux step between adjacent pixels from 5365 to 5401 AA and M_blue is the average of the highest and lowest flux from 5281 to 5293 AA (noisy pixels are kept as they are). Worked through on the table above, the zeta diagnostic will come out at 2.79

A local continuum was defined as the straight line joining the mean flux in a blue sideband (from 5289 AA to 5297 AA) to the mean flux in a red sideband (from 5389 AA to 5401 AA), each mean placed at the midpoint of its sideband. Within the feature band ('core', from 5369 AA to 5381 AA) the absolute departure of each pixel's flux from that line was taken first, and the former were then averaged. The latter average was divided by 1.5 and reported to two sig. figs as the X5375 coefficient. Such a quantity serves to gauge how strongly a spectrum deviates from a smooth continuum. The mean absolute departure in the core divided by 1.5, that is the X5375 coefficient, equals 4.9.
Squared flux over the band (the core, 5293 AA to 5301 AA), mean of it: 4971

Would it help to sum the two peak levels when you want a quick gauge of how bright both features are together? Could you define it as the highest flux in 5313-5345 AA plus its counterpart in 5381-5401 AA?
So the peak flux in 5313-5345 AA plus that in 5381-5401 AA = 154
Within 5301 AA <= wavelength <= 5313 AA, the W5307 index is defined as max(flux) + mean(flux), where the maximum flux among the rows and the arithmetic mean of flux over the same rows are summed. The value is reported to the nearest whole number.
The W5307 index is 160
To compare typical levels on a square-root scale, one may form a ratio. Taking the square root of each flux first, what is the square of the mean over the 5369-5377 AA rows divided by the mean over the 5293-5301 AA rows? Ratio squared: 0.96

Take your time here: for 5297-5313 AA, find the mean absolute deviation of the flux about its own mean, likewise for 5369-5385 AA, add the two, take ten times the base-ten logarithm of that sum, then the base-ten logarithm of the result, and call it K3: 1.03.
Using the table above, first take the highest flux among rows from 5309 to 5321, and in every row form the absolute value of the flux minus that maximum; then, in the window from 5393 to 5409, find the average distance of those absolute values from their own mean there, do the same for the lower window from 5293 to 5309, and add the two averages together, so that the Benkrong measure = 8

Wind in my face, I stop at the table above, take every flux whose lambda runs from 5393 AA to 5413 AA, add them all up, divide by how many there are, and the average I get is 67.3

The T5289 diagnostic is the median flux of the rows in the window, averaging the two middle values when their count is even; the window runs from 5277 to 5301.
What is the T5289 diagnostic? 75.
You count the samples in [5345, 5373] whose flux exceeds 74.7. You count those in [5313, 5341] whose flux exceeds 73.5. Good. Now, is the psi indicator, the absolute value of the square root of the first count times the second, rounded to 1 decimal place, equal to 2.0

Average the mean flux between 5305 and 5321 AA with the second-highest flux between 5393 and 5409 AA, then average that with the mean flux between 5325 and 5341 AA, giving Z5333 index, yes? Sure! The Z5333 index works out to 69.0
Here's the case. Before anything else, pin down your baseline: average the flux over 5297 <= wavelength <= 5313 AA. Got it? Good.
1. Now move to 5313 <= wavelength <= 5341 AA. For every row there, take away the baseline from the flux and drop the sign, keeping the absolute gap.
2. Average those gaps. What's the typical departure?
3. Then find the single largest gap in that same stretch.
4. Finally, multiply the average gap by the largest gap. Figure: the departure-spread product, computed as 130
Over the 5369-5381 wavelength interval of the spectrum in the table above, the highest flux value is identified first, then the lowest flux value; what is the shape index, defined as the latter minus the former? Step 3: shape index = -17.3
